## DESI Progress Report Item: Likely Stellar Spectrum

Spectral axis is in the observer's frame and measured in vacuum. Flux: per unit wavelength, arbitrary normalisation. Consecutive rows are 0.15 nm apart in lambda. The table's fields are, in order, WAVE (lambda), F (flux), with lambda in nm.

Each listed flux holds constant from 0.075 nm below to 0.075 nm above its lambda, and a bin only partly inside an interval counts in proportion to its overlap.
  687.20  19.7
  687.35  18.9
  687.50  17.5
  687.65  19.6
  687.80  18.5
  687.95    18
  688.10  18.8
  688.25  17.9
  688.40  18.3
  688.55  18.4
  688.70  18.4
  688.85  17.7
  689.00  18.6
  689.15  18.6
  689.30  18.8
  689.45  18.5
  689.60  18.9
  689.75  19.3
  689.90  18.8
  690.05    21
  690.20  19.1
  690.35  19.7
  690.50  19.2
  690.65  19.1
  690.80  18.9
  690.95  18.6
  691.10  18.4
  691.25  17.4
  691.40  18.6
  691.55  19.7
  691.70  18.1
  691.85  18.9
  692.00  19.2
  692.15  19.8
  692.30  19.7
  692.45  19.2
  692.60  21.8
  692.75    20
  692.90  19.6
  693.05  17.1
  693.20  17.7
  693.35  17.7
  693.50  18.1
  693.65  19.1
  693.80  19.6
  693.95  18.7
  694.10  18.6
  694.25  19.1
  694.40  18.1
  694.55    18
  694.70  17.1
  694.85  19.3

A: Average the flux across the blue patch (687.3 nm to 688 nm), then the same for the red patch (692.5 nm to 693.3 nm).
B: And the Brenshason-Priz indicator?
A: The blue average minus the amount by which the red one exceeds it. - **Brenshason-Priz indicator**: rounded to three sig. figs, 17.8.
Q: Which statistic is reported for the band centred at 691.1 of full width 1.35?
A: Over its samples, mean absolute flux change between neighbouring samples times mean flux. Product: 13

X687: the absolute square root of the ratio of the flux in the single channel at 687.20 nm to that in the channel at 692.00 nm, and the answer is 1.01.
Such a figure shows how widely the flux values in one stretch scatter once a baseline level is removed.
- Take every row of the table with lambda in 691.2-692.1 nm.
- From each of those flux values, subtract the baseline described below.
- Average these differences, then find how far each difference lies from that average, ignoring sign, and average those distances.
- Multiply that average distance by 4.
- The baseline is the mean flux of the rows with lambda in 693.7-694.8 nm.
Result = 2.5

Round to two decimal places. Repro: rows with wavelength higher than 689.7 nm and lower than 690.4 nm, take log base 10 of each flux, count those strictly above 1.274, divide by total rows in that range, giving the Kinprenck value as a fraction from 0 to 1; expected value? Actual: 1.00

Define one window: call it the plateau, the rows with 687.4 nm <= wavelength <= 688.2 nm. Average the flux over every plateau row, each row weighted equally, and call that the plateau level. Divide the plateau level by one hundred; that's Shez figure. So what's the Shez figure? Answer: 0.1848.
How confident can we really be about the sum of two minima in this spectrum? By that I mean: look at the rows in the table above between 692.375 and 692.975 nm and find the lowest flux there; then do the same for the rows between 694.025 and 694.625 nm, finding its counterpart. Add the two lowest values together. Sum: 37.2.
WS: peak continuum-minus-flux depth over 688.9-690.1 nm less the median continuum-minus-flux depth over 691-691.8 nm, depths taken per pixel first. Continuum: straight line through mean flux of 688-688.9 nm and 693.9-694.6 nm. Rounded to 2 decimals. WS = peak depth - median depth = -0.17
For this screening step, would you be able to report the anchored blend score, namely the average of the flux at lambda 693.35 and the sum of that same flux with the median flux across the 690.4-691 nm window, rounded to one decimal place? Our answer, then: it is 27.2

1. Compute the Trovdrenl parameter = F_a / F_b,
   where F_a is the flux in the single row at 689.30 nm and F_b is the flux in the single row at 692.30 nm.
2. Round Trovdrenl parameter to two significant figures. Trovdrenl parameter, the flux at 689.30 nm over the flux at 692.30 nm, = 0.95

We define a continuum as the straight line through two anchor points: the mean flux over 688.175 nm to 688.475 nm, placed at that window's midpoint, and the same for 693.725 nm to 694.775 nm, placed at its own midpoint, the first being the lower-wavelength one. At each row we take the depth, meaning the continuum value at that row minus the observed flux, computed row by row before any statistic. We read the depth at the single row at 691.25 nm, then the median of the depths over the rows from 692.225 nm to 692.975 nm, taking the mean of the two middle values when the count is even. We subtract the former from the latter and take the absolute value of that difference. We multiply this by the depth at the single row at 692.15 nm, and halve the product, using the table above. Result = -1.6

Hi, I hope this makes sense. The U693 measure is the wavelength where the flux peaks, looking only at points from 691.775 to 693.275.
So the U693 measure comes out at 692.60 nm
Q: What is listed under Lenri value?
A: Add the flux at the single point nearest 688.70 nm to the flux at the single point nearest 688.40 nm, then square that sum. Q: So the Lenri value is 1347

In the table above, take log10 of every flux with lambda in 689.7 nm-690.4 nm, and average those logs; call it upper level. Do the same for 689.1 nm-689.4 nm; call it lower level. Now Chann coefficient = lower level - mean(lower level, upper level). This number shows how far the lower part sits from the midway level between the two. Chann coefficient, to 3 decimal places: -0.010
